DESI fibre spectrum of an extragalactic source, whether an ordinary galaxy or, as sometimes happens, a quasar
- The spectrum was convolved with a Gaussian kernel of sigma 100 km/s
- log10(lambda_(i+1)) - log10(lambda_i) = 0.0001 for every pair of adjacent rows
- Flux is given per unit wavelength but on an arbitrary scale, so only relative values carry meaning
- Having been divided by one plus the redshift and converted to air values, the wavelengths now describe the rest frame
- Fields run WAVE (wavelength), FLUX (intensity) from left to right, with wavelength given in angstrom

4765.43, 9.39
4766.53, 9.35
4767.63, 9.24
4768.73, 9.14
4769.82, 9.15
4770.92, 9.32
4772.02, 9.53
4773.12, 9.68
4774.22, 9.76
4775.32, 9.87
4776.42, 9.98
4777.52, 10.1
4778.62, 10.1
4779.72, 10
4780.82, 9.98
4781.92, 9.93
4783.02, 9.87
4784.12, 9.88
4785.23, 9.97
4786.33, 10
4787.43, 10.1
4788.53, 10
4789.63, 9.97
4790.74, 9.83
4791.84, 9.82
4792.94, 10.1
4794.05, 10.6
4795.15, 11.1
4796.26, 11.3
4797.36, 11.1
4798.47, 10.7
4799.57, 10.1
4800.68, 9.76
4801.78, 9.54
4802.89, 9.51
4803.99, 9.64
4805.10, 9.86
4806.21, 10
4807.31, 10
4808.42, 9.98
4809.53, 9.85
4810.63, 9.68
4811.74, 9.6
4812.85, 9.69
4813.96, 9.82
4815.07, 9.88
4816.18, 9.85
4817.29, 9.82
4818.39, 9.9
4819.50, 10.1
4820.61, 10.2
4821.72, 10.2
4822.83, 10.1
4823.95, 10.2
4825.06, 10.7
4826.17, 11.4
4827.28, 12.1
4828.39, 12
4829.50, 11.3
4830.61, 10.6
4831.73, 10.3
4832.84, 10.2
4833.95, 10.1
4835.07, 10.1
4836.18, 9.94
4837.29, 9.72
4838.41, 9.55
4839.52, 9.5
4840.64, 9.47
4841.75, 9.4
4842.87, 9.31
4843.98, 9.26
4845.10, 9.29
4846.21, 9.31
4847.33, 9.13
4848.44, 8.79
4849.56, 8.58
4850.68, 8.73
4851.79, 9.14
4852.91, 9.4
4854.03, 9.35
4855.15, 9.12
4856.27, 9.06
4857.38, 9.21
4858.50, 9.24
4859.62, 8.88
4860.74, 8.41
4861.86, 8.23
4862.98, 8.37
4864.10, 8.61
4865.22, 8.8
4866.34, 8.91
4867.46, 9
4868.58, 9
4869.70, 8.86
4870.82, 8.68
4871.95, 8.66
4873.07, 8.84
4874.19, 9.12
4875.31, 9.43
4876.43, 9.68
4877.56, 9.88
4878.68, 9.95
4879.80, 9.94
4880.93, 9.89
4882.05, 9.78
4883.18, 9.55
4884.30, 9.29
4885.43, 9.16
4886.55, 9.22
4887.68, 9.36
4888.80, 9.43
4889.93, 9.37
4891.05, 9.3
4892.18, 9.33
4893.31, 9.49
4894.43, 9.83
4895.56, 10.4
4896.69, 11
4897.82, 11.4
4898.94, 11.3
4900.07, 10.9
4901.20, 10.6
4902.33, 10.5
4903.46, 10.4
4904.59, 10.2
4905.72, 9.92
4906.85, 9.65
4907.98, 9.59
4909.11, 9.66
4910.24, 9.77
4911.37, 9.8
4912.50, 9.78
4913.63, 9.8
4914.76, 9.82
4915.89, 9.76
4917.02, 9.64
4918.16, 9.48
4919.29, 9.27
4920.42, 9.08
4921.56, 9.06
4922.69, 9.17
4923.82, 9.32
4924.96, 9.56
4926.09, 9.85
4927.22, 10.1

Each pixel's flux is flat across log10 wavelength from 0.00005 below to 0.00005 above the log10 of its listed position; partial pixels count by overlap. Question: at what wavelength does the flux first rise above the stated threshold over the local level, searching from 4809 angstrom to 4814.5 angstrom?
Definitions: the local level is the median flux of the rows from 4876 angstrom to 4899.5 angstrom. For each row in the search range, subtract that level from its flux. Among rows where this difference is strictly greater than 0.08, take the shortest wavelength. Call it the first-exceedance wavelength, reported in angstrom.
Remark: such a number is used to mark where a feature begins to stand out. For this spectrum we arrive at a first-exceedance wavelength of 4809.53 angstrom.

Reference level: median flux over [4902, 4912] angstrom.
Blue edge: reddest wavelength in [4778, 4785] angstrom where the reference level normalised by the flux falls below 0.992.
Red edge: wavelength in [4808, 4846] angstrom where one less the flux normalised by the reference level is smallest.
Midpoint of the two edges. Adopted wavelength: 4805.7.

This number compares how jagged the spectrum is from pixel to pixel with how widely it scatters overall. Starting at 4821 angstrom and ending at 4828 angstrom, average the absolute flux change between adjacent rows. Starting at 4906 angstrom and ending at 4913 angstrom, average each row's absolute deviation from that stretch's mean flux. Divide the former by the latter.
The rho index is 5.6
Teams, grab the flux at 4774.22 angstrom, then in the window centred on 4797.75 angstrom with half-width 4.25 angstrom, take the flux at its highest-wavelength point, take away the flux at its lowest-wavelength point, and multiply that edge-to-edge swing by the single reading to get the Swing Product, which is -10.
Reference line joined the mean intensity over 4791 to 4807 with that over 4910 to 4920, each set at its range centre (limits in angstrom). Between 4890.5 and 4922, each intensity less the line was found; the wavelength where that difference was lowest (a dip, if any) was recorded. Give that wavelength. 4921.56 angstrom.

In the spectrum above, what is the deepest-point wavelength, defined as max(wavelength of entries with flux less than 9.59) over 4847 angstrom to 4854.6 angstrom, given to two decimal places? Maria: 4854.03 angstrom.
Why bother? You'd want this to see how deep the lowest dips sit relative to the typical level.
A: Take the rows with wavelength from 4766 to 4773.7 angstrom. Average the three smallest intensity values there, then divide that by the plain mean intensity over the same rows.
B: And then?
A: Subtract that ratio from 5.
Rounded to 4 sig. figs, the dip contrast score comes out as 4.018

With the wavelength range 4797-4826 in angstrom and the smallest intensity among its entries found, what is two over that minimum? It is 0.210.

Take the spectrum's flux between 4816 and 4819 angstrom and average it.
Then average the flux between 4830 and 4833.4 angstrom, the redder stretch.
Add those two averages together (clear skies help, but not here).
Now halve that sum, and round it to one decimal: 10.1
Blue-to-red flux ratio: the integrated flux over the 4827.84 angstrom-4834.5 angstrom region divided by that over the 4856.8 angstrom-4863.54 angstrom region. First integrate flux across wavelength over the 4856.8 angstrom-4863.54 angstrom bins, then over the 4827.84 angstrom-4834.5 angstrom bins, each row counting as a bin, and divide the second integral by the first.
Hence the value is 1.22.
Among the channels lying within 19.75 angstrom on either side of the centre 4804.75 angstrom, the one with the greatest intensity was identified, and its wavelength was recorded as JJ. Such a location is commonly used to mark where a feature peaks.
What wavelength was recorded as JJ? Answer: 4796.26 angstrom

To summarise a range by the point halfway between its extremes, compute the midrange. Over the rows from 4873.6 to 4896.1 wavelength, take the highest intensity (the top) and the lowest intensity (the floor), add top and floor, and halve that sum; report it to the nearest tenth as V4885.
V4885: 9.8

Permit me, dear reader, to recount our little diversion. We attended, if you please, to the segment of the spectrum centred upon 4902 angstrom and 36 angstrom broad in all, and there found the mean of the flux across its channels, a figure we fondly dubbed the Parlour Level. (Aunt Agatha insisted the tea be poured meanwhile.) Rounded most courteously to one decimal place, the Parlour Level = 9.9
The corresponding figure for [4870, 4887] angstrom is 9.4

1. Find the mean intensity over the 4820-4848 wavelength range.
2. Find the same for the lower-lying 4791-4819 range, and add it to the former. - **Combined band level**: 20.2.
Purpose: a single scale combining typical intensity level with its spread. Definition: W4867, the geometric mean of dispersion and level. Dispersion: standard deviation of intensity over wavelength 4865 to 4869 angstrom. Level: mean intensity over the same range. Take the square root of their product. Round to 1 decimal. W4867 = 0.9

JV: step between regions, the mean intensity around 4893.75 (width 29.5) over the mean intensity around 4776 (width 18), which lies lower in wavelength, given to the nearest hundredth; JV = 1.02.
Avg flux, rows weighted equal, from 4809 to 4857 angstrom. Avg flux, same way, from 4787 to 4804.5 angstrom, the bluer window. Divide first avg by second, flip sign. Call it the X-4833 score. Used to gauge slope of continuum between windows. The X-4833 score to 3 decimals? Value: -0.966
